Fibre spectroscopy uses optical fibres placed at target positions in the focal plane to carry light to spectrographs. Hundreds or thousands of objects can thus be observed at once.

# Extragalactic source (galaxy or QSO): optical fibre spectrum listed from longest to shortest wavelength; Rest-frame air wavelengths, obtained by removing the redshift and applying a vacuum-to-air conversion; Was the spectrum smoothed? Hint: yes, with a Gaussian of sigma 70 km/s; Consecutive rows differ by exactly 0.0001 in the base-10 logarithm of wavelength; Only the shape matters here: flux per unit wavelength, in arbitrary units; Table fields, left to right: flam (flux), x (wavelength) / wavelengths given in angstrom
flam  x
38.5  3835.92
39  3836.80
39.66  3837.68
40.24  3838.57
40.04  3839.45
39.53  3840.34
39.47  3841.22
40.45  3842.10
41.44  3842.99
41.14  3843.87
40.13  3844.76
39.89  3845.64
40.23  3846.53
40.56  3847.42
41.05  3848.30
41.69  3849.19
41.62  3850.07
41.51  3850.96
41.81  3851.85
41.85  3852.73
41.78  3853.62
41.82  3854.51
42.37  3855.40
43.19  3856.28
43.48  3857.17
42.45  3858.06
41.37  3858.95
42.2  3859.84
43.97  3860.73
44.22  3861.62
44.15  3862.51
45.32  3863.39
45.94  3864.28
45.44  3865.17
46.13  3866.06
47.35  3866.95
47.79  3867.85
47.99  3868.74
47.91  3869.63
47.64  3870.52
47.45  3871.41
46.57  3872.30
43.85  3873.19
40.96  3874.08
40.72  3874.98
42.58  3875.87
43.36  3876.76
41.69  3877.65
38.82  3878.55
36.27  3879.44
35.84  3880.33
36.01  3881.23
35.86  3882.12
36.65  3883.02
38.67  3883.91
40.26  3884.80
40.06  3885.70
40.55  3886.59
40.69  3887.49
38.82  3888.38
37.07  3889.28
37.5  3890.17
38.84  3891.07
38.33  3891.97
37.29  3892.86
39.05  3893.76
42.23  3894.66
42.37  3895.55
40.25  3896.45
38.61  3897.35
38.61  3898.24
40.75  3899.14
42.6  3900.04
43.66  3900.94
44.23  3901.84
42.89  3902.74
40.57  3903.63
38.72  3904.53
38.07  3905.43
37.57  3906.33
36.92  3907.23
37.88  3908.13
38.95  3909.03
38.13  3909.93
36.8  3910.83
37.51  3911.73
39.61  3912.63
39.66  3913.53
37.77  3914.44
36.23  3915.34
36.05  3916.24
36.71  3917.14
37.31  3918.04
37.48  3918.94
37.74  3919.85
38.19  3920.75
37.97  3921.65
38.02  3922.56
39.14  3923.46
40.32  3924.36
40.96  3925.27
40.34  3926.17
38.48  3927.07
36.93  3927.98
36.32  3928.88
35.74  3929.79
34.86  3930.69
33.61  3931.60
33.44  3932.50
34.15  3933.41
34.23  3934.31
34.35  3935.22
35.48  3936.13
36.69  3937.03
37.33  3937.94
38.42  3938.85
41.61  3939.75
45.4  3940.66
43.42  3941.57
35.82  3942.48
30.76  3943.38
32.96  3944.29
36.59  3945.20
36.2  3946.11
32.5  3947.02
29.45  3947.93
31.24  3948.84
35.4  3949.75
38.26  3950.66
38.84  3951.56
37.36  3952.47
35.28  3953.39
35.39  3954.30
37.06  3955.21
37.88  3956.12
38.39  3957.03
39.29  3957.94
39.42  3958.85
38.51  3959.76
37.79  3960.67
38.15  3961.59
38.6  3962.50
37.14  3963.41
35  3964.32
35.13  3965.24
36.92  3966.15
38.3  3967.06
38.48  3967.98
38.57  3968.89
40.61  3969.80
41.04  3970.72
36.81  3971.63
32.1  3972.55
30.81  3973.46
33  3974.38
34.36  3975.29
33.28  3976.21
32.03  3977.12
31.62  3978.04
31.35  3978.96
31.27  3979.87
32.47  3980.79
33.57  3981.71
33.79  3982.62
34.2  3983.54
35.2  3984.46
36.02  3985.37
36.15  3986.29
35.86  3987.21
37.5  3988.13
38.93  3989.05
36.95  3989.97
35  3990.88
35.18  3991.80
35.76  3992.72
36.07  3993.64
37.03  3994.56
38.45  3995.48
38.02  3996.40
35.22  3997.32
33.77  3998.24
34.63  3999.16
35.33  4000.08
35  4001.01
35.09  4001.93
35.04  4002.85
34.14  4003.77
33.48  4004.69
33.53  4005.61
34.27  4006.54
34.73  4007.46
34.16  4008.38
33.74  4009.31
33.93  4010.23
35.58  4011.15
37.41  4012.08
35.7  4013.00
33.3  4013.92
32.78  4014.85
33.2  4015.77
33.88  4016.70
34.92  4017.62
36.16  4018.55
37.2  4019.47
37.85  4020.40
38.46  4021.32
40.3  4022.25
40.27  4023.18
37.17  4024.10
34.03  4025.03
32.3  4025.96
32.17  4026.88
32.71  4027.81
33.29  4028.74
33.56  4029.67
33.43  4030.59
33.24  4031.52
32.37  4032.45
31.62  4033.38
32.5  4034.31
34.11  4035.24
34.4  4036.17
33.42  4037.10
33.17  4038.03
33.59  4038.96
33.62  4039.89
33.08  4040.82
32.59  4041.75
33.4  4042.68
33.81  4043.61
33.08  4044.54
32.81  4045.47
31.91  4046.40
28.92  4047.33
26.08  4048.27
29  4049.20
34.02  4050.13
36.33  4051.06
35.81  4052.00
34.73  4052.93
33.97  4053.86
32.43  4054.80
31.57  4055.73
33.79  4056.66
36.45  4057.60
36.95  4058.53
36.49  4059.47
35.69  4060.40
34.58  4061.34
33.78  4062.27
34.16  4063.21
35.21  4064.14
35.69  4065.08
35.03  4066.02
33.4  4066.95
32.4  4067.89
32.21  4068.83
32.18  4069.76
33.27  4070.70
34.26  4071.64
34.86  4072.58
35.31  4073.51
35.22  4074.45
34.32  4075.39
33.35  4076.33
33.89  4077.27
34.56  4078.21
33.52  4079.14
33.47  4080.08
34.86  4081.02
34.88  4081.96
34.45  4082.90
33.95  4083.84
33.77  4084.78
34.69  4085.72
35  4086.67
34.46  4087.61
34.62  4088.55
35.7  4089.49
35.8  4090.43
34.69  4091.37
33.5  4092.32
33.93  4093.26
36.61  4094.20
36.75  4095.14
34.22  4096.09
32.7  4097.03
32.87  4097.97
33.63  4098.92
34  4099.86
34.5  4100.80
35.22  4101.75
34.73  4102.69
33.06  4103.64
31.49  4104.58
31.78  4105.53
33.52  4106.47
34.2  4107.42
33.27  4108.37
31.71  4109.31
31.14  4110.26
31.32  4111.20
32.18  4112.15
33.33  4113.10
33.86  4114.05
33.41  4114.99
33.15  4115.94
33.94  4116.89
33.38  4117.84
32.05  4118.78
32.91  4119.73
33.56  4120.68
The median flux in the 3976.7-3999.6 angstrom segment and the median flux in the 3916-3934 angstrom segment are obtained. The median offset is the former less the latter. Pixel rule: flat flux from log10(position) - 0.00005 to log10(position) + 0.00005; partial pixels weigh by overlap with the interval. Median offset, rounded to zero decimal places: -2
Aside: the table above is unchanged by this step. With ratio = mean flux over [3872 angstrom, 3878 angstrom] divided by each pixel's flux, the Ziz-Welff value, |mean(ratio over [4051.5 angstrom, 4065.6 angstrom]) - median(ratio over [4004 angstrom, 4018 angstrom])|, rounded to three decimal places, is 0.028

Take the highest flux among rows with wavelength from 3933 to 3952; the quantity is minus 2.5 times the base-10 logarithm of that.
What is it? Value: -4.14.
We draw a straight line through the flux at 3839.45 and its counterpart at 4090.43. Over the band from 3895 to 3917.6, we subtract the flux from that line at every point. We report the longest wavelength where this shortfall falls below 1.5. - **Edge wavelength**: 3914.44 angstrom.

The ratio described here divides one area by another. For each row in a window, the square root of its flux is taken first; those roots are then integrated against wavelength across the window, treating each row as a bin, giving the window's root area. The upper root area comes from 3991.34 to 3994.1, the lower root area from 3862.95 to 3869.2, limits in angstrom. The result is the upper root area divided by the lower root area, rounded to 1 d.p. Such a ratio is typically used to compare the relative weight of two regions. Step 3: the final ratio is 0.4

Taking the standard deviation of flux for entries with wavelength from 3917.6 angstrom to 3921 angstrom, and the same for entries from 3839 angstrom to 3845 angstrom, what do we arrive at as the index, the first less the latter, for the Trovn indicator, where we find -0.4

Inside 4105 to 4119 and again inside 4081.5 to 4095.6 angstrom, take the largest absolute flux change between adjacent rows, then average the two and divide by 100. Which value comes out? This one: 0.022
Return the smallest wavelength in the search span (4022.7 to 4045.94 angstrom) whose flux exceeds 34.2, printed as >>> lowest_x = 4023.18 angstrom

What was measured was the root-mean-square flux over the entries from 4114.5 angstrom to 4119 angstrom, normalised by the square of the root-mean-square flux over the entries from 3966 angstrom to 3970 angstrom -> 0.022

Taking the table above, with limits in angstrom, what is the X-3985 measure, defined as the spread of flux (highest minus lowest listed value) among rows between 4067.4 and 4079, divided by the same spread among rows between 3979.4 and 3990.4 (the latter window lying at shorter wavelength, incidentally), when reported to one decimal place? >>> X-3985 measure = 0.4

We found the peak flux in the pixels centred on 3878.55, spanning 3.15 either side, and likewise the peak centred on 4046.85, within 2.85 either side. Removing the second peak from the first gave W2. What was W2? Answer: 10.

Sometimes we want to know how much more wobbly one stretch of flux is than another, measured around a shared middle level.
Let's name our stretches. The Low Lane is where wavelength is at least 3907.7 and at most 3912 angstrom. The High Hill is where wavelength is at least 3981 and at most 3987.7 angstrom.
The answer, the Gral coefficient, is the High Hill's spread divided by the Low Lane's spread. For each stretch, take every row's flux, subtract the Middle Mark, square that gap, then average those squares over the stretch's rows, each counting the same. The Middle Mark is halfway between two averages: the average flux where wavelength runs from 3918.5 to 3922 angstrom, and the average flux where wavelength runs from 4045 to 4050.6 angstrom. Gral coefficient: 0.12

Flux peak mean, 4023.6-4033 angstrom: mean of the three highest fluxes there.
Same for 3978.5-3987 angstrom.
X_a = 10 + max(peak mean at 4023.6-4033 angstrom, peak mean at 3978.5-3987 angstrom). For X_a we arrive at 46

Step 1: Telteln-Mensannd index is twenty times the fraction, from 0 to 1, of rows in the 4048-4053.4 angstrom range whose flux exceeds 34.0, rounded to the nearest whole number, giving 13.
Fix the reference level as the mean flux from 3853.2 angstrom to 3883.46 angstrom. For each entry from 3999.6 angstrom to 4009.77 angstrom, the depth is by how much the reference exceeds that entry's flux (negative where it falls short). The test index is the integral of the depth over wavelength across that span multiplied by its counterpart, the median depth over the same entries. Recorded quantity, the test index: 746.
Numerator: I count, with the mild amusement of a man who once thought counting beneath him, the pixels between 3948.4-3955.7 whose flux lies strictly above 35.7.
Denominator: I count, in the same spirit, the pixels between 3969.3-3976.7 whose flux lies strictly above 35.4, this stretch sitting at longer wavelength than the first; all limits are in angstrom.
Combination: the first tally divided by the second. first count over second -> 1.3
